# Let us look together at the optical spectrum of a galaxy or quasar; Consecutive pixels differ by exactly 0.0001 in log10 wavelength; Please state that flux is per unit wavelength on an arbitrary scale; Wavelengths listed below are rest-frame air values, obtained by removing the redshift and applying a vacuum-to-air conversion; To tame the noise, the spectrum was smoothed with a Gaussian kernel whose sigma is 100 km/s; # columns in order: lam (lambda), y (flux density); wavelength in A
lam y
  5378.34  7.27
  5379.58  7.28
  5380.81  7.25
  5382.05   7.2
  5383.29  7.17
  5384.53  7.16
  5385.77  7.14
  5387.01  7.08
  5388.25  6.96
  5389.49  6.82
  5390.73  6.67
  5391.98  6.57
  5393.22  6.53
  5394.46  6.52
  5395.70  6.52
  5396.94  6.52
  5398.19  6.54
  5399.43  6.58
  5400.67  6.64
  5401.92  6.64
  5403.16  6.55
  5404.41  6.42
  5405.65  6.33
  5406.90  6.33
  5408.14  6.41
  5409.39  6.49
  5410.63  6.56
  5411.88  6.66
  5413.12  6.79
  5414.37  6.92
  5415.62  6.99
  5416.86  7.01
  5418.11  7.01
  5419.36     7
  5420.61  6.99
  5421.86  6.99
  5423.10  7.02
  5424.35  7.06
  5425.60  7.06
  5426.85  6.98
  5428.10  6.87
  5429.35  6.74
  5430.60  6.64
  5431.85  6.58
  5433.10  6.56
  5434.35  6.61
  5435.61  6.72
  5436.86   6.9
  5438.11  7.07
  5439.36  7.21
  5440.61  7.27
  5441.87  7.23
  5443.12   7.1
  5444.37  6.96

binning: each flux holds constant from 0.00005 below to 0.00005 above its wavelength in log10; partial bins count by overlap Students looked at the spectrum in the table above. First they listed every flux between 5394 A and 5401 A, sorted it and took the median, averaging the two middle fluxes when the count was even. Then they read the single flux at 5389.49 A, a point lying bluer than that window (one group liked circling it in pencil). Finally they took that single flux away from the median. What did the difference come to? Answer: -0.29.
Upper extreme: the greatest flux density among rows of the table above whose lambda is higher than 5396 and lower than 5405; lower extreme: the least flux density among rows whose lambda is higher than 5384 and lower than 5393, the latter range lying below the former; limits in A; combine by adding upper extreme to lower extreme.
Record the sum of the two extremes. 13.2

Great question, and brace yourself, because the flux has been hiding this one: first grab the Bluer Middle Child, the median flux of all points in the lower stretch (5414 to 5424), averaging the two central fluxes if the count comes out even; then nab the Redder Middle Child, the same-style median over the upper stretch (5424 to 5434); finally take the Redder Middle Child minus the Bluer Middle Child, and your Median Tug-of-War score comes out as -0.19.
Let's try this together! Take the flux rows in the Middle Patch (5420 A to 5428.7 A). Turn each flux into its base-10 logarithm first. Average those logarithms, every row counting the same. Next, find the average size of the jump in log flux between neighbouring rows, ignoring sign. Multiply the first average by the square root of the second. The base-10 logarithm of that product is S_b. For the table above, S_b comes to -1.36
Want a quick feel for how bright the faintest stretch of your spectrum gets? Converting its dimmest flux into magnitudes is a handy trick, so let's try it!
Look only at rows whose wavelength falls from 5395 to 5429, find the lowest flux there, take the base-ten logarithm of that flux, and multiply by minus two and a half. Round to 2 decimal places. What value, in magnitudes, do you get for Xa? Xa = -2.00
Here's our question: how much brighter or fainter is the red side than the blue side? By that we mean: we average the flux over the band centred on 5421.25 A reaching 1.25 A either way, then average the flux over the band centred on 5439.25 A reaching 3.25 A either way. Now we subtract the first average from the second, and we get 0.1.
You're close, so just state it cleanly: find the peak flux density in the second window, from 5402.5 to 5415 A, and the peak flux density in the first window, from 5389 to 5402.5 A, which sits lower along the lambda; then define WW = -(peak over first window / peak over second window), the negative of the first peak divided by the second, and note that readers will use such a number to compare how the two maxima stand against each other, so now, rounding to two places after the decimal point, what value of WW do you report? -0.99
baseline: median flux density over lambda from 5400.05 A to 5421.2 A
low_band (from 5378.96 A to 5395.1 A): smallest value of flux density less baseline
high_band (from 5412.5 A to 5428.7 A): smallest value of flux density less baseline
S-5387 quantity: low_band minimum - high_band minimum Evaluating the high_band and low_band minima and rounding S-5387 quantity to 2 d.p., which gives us -0.27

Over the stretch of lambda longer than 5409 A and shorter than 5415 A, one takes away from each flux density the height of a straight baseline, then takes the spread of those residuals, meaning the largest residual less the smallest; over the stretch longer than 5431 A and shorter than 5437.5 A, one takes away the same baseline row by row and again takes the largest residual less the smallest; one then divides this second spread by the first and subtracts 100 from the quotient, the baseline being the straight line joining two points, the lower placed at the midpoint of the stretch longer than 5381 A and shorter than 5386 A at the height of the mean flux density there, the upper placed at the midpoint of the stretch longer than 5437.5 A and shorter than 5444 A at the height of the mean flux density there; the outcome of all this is -99.2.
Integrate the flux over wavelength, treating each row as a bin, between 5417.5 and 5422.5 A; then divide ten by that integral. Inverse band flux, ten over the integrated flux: 0.286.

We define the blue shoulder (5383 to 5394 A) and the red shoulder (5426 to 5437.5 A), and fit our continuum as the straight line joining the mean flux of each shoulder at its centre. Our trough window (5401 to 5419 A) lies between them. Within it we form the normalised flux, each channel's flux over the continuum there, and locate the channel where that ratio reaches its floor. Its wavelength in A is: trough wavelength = 5405.65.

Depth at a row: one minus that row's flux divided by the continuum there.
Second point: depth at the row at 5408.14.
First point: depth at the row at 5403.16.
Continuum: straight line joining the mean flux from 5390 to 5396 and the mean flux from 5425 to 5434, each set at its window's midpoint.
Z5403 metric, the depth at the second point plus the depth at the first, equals 0.05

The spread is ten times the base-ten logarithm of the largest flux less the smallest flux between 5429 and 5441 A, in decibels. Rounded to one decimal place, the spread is -1.5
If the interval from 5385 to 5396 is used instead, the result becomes -2.1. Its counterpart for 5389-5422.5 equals -1.7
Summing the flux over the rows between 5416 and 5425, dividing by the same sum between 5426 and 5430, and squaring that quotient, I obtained 5.7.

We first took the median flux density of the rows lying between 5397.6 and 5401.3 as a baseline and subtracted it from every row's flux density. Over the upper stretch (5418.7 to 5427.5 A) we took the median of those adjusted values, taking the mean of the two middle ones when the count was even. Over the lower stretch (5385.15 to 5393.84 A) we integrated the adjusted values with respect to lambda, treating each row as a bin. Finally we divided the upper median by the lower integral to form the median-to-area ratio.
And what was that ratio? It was 0.20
